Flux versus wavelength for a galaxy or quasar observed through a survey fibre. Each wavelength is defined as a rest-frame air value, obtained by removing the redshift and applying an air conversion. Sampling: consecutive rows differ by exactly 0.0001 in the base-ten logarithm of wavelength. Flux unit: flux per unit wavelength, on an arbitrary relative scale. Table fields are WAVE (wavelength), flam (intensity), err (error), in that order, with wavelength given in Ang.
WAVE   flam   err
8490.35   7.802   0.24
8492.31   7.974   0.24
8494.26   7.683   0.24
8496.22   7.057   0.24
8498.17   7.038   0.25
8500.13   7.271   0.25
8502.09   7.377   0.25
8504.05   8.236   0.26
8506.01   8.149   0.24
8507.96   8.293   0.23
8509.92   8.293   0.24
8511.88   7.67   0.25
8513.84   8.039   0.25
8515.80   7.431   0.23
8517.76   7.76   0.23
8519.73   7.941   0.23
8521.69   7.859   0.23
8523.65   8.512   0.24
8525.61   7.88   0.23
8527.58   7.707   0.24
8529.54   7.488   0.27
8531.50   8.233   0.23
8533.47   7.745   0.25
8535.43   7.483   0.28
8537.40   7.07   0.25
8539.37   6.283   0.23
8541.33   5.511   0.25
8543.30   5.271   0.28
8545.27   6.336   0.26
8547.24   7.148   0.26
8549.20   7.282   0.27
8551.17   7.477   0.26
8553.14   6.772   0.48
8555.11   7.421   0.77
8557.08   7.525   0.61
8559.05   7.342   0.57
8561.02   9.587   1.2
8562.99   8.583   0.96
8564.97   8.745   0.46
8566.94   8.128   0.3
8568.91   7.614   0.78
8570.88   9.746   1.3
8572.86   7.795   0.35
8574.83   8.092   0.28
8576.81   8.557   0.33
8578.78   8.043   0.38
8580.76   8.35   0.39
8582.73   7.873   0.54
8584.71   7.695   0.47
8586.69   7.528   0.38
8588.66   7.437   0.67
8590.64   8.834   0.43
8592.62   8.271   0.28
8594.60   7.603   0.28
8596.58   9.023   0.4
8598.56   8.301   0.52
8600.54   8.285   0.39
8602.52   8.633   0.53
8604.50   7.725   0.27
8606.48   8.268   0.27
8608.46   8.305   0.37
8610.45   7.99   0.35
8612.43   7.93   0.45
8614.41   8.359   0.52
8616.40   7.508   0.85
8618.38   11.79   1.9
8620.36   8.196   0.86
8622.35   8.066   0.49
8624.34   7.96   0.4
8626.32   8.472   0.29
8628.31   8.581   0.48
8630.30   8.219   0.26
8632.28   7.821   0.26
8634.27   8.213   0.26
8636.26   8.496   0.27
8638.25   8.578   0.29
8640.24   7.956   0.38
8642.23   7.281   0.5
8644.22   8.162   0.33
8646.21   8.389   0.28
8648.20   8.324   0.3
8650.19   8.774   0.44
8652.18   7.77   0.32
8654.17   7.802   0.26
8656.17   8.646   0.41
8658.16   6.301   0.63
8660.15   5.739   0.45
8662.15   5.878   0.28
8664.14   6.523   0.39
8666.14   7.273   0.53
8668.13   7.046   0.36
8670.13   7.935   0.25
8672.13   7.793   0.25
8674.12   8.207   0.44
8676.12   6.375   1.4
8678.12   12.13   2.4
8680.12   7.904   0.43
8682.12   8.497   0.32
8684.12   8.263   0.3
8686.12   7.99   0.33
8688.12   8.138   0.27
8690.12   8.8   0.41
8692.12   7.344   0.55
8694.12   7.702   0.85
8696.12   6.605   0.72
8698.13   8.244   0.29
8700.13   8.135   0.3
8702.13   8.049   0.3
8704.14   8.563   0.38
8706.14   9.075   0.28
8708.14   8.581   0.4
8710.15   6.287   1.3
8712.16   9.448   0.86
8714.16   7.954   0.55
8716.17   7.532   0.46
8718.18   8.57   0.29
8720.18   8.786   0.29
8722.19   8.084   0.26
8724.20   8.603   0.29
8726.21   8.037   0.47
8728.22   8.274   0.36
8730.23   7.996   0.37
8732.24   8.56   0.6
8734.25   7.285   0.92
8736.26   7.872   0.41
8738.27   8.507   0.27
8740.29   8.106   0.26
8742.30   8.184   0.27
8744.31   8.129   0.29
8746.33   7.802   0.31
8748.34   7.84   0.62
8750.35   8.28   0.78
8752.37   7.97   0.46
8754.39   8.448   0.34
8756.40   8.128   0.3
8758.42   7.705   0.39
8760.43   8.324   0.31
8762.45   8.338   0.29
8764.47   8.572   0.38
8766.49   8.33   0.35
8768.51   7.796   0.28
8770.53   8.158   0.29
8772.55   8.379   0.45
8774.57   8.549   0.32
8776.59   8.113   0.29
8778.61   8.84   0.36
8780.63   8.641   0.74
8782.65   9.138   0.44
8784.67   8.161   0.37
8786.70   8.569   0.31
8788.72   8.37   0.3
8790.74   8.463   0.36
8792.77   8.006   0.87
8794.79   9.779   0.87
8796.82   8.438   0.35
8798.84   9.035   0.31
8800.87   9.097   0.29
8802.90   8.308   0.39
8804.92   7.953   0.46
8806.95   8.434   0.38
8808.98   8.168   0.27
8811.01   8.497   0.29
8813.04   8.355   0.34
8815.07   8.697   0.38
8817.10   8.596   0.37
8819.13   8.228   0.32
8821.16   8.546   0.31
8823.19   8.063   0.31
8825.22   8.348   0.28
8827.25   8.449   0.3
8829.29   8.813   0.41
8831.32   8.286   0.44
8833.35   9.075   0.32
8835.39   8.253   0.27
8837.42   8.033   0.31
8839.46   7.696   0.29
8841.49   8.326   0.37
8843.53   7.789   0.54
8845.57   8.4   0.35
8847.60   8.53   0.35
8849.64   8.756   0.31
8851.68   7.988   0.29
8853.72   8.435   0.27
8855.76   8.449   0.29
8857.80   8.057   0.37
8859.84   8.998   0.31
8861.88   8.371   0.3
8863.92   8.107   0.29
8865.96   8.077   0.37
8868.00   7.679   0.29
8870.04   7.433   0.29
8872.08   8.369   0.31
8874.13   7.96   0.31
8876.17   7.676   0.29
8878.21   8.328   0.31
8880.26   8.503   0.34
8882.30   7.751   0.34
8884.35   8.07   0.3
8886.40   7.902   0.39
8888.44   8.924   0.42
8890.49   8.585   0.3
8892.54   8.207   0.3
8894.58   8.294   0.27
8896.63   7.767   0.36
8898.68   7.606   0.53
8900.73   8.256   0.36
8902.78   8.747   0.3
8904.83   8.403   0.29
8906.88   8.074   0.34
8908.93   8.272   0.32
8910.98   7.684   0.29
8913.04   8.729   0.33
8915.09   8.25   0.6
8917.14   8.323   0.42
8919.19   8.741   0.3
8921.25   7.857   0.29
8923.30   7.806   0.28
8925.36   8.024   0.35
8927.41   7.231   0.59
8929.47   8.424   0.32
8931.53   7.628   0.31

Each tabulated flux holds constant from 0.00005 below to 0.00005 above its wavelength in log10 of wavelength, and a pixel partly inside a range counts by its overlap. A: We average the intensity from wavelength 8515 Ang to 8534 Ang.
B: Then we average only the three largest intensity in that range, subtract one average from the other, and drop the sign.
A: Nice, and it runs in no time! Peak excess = 0.4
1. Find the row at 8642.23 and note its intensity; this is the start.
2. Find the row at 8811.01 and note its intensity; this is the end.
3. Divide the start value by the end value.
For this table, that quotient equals 0.86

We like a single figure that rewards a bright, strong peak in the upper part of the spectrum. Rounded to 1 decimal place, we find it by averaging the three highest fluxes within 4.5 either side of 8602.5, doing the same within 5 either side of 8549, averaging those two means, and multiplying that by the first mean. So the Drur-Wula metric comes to 66.0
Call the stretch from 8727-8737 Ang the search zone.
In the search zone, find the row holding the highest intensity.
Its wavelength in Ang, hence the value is 8732.24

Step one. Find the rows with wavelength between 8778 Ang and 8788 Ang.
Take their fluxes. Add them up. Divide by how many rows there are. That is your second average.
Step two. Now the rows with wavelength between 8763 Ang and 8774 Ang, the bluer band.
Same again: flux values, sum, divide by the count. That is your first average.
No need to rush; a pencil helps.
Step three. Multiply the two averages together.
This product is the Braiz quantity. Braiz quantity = 71.5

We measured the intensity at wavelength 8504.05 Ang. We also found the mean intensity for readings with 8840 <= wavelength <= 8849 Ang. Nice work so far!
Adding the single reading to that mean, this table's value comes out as 16.5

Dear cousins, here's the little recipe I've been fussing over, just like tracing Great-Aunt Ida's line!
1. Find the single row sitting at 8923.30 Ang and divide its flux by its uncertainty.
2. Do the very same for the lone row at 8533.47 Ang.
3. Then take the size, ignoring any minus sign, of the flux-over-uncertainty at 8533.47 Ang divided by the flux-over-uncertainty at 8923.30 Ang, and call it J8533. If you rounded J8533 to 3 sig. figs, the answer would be 1.11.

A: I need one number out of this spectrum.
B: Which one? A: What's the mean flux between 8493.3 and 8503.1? 7.3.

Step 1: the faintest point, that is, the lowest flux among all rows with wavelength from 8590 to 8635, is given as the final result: 7.508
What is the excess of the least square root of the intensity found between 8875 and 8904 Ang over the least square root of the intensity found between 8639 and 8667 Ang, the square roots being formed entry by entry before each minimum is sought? 0.36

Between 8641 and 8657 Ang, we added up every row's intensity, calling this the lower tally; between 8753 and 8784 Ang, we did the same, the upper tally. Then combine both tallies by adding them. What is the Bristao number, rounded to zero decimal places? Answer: 191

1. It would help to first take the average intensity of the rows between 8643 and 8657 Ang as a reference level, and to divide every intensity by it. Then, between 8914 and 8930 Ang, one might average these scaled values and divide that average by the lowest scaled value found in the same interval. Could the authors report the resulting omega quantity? 1.12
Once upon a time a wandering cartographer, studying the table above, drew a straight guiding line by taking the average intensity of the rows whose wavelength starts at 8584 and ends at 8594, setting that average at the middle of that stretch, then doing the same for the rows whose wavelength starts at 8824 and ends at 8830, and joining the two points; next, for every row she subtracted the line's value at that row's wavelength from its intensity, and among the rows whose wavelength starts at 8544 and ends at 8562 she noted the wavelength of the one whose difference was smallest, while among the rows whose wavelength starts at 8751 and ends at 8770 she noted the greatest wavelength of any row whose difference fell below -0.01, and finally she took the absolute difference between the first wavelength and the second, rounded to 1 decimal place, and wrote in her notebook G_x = 223.2 Ang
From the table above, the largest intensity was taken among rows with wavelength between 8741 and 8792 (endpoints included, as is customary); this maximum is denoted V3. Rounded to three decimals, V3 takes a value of 9.138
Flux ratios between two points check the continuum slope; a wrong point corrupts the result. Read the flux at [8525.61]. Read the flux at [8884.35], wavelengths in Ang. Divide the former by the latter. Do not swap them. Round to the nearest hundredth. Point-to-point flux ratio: 0.98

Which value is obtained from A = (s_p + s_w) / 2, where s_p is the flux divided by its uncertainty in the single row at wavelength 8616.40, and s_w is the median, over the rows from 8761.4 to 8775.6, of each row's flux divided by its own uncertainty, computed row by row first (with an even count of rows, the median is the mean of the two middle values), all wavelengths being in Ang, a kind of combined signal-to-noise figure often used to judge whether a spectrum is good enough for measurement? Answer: 18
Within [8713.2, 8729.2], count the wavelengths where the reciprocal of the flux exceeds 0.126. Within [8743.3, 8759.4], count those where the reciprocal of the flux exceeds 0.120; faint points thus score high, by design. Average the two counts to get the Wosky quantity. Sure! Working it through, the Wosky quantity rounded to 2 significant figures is 4.0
